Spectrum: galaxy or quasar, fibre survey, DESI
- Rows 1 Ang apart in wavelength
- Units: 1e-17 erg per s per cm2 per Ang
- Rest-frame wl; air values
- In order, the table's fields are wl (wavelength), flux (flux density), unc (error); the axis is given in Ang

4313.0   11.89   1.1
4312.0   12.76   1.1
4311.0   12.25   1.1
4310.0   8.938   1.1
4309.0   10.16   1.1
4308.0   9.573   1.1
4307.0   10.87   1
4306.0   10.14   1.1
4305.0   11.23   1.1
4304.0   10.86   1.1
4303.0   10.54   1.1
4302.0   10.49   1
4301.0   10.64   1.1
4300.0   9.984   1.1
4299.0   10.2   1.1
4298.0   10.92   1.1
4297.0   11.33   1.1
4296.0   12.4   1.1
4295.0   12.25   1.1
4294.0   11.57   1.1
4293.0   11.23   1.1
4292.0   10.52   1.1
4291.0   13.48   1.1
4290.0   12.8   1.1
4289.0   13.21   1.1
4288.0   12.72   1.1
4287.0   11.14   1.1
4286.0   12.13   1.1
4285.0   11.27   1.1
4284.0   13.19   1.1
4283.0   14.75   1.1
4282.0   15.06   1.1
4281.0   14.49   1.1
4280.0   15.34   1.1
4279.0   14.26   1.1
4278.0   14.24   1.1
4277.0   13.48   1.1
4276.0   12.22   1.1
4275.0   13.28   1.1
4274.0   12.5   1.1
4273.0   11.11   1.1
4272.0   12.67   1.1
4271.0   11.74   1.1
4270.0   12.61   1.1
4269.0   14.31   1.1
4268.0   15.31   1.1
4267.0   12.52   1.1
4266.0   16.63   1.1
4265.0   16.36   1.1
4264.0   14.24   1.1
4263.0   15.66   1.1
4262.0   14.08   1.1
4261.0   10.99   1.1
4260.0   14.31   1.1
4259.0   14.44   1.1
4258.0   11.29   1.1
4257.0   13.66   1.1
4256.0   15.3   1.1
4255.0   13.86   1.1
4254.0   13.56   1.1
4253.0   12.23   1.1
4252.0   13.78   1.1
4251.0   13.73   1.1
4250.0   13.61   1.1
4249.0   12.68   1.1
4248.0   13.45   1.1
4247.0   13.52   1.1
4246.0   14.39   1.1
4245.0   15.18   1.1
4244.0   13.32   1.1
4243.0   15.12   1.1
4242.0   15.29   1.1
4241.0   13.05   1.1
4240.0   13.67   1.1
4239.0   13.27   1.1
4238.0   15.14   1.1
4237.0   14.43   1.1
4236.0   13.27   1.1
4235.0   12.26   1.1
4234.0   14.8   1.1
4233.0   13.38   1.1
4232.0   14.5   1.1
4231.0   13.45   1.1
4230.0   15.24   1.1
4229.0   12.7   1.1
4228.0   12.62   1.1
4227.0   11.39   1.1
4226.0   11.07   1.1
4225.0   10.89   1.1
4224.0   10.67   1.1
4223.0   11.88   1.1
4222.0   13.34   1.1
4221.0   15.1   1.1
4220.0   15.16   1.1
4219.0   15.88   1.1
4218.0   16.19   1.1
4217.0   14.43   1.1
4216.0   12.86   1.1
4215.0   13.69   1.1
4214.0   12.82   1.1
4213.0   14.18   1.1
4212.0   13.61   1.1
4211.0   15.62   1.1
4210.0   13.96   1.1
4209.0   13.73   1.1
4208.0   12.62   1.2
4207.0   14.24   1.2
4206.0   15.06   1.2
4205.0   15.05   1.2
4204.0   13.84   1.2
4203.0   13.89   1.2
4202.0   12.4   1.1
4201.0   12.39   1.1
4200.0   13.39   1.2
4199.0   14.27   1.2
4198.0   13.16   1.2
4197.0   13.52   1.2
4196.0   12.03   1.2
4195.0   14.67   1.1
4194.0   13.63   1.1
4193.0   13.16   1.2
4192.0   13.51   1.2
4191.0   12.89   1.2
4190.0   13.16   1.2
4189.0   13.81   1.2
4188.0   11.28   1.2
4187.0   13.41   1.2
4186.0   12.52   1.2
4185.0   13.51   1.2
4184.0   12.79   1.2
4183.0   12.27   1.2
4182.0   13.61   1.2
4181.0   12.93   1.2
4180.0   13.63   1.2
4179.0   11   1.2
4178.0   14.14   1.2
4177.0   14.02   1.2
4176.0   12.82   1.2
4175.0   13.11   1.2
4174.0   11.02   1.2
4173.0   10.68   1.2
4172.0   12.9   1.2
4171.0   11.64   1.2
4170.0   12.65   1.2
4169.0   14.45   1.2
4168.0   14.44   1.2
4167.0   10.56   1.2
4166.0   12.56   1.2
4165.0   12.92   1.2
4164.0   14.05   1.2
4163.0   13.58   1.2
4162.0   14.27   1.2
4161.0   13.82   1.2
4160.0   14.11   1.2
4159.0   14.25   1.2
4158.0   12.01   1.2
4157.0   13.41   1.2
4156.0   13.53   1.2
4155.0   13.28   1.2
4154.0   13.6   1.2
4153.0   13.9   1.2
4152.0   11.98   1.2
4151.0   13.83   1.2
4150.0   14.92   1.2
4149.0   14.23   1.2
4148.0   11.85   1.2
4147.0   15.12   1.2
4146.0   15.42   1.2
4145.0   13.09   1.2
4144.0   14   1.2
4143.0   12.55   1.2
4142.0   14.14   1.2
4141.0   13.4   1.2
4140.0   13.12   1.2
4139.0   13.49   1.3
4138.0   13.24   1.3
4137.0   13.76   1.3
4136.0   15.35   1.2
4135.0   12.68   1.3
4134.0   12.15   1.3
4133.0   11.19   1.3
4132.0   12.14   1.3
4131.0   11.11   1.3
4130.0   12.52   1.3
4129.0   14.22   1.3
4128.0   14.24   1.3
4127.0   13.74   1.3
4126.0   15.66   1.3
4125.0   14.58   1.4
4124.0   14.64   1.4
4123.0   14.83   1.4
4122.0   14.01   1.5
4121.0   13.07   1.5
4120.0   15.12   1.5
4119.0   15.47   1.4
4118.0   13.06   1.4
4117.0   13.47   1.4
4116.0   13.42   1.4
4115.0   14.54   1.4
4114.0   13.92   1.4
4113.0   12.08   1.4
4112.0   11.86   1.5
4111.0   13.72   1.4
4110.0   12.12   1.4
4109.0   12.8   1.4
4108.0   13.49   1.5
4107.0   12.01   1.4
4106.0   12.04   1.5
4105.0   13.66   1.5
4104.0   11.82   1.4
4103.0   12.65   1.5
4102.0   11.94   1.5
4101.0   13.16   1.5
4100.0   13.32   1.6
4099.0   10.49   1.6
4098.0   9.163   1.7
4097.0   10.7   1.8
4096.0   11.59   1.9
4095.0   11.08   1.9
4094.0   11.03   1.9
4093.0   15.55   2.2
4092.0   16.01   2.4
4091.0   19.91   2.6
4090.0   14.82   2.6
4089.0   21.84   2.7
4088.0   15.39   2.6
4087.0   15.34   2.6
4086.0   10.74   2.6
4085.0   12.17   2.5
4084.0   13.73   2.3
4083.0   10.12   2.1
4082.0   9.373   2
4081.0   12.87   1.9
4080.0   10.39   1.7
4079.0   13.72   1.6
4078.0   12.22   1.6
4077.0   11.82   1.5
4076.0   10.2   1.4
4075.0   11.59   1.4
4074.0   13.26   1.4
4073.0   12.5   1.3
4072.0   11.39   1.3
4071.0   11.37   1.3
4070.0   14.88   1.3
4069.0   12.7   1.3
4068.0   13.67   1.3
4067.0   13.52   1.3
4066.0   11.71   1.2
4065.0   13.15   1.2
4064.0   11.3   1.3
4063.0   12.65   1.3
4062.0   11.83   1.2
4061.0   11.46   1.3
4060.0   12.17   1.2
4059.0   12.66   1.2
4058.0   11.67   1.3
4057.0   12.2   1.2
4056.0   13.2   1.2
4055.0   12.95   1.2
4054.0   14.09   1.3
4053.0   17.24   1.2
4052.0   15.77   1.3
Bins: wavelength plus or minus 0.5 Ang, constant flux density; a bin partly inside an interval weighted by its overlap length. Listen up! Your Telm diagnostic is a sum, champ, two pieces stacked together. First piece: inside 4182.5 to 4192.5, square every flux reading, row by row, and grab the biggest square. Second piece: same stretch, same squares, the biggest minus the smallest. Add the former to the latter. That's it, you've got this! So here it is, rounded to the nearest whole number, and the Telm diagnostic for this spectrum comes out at 254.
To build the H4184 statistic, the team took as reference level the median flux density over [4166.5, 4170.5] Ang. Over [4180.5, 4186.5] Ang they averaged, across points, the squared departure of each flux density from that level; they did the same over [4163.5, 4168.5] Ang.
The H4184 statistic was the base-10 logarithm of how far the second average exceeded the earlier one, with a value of 0.22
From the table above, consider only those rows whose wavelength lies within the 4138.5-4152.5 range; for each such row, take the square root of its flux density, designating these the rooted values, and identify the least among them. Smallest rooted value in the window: 3.44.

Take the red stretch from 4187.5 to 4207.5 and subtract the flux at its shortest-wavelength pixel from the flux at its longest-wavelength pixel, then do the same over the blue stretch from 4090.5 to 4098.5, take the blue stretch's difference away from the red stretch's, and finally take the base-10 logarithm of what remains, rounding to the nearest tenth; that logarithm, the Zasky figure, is 1.1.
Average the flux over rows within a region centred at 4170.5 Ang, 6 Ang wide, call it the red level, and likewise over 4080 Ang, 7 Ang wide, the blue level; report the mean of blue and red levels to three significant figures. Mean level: 12.1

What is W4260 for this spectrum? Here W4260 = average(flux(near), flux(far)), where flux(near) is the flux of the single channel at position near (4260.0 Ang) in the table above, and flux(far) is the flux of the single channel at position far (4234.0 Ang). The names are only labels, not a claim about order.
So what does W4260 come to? 14.6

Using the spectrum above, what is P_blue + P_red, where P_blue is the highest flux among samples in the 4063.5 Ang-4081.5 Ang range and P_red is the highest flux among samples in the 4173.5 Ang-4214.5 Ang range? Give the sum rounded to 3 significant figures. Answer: 30.5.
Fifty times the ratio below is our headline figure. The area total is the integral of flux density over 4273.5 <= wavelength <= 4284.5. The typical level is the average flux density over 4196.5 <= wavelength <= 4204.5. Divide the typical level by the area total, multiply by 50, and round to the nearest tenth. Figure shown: 4.4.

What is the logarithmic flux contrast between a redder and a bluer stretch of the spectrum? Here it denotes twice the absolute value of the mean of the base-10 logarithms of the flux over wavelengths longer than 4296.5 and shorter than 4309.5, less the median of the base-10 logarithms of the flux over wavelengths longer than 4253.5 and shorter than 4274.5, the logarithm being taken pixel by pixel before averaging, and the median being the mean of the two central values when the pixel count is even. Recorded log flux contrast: 0.24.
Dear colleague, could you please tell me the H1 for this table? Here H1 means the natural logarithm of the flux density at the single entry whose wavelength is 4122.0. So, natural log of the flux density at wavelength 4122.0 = 2.64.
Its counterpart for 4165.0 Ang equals 2.56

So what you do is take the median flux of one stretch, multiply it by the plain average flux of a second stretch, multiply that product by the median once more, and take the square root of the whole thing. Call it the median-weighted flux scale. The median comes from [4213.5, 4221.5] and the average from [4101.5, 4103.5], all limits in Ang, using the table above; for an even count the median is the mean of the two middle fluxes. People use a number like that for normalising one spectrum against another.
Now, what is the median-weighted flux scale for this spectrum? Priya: 52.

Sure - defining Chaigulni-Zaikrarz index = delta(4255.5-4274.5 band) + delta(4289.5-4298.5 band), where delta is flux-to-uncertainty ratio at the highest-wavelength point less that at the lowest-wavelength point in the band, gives -4.3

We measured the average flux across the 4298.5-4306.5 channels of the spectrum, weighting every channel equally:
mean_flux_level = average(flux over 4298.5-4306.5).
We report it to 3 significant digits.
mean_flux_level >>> 10.5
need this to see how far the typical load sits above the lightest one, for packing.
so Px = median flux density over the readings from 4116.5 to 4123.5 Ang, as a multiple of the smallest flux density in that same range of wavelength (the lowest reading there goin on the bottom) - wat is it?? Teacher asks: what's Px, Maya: 1.07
